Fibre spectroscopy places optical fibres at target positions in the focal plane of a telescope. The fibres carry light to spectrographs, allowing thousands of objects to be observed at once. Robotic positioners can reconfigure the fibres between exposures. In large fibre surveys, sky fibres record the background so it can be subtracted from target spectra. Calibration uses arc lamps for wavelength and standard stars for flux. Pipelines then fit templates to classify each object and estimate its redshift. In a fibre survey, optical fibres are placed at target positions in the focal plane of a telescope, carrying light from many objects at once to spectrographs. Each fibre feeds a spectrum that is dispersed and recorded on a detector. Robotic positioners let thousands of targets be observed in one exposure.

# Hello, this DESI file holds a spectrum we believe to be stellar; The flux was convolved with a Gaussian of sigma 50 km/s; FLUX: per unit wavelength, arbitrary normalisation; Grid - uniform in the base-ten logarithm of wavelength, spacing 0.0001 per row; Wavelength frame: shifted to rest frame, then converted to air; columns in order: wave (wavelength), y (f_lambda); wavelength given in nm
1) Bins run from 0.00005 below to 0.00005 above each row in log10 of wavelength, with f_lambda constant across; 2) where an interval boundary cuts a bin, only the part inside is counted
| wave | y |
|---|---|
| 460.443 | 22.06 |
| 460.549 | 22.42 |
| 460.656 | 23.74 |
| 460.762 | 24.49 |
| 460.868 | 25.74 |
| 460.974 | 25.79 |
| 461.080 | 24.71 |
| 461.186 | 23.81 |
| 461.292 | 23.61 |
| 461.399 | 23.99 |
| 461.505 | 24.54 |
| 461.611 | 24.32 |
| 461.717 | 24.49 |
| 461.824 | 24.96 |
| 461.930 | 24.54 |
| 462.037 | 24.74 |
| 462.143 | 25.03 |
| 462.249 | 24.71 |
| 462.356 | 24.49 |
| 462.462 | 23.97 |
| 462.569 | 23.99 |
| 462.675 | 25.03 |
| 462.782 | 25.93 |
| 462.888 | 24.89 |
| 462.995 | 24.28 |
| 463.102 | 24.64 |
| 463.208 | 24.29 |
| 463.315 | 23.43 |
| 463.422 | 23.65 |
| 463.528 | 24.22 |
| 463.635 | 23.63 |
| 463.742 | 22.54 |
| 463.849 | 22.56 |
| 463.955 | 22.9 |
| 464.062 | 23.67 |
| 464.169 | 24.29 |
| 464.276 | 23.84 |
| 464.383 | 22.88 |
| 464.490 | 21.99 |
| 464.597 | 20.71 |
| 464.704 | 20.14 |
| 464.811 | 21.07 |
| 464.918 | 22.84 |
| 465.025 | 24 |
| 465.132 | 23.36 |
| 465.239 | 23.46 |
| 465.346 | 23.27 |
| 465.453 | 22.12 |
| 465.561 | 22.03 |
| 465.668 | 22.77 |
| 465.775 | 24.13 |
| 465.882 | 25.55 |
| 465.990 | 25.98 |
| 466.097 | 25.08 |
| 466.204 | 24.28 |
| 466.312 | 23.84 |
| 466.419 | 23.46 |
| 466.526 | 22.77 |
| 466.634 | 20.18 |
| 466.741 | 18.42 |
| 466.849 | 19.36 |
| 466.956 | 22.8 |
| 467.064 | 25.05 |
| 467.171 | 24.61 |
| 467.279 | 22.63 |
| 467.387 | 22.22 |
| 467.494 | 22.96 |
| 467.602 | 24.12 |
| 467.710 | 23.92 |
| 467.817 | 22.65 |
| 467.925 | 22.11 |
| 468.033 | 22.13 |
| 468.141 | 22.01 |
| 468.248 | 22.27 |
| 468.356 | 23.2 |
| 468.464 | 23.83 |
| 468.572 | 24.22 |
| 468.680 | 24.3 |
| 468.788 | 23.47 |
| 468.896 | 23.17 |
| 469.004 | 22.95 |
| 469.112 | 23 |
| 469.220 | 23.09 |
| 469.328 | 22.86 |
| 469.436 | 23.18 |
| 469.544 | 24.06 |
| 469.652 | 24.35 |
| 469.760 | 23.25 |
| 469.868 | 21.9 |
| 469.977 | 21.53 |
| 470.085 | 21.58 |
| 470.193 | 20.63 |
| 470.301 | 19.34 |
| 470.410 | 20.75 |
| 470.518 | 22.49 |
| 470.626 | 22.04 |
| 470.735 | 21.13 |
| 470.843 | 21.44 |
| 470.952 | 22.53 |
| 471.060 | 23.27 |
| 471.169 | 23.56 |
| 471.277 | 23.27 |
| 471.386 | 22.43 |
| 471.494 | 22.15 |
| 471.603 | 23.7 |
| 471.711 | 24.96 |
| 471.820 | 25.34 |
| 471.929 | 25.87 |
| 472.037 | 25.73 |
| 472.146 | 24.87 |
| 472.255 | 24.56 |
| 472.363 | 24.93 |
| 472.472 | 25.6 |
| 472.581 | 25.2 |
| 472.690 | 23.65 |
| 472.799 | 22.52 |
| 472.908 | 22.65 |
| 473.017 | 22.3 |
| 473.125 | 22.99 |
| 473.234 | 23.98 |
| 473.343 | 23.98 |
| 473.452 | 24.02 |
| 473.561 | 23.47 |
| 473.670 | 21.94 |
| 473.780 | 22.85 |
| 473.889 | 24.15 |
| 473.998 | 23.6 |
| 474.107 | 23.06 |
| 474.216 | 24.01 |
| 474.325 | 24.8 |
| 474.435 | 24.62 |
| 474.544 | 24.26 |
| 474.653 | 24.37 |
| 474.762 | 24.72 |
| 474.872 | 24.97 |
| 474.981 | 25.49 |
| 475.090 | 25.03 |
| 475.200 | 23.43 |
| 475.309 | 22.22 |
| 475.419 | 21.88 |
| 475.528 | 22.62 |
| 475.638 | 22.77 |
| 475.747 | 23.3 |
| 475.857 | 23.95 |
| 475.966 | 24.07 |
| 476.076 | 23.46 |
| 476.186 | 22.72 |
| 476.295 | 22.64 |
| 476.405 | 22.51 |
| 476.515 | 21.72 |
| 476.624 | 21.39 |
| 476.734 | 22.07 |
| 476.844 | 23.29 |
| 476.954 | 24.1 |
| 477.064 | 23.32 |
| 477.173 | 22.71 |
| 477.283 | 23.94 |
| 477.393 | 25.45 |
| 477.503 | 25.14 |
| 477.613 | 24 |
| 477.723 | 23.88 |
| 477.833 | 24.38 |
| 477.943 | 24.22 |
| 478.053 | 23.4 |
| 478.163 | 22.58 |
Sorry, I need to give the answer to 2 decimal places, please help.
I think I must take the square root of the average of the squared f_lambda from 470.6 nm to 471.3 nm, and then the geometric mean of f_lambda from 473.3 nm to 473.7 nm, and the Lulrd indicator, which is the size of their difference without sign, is 0.86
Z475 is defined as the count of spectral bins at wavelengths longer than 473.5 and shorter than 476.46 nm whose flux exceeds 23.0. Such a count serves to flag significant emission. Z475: 18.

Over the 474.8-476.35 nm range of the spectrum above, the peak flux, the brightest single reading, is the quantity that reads 25.49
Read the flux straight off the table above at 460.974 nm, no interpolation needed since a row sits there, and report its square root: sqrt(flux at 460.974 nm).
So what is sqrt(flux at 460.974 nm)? 5.08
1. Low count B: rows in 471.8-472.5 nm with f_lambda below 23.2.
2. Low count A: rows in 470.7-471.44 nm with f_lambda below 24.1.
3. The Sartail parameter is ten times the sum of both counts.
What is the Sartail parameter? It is 70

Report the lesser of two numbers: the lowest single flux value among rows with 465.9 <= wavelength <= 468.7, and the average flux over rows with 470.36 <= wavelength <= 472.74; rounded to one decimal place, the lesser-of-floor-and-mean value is 18.4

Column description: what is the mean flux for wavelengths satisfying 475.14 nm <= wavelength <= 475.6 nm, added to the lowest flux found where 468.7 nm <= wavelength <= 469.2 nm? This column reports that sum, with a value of 45.5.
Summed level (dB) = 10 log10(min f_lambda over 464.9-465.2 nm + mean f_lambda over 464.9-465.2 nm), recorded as 16.7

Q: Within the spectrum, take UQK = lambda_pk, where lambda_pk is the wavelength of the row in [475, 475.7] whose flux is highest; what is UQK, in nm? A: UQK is 475.090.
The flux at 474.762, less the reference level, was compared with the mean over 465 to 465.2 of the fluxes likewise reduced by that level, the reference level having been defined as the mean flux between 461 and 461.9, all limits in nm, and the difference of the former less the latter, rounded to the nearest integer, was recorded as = 1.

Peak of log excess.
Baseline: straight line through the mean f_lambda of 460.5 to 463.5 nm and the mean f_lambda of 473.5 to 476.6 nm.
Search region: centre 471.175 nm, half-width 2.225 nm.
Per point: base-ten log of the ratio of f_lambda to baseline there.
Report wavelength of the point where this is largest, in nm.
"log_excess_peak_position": 471.929 nm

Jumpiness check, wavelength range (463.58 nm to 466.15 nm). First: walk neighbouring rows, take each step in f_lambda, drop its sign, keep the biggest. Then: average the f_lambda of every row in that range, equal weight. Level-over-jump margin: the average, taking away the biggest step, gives 21.3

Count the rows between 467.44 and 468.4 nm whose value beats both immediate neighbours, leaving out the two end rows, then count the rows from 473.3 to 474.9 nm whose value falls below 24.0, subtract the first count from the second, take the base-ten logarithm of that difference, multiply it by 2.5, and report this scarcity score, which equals 1.5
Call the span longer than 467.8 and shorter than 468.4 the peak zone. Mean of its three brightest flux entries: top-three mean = 22.7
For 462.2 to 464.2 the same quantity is 25.3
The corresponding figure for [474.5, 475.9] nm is 25.2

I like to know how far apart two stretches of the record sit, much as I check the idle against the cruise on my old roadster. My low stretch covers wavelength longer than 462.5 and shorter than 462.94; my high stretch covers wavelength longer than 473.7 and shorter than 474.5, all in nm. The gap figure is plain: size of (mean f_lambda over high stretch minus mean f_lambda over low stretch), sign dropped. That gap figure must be 1.1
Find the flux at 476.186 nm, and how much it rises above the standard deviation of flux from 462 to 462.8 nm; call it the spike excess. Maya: 22.1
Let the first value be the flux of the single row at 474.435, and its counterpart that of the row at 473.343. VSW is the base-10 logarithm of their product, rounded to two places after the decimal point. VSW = 2.77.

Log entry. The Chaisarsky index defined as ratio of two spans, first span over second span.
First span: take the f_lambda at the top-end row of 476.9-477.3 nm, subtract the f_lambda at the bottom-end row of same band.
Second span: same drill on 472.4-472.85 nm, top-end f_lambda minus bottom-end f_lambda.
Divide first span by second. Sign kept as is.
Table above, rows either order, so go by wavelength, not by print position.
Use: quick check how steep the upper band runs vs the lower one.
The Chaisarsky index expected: 0.1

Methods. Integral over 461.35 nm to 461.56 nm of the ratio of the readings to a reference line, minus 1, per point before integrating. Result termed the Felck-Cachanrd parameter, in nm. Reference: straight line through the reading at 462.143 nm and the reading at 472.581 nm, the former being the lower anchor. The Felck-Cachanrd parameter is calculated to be -0.006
